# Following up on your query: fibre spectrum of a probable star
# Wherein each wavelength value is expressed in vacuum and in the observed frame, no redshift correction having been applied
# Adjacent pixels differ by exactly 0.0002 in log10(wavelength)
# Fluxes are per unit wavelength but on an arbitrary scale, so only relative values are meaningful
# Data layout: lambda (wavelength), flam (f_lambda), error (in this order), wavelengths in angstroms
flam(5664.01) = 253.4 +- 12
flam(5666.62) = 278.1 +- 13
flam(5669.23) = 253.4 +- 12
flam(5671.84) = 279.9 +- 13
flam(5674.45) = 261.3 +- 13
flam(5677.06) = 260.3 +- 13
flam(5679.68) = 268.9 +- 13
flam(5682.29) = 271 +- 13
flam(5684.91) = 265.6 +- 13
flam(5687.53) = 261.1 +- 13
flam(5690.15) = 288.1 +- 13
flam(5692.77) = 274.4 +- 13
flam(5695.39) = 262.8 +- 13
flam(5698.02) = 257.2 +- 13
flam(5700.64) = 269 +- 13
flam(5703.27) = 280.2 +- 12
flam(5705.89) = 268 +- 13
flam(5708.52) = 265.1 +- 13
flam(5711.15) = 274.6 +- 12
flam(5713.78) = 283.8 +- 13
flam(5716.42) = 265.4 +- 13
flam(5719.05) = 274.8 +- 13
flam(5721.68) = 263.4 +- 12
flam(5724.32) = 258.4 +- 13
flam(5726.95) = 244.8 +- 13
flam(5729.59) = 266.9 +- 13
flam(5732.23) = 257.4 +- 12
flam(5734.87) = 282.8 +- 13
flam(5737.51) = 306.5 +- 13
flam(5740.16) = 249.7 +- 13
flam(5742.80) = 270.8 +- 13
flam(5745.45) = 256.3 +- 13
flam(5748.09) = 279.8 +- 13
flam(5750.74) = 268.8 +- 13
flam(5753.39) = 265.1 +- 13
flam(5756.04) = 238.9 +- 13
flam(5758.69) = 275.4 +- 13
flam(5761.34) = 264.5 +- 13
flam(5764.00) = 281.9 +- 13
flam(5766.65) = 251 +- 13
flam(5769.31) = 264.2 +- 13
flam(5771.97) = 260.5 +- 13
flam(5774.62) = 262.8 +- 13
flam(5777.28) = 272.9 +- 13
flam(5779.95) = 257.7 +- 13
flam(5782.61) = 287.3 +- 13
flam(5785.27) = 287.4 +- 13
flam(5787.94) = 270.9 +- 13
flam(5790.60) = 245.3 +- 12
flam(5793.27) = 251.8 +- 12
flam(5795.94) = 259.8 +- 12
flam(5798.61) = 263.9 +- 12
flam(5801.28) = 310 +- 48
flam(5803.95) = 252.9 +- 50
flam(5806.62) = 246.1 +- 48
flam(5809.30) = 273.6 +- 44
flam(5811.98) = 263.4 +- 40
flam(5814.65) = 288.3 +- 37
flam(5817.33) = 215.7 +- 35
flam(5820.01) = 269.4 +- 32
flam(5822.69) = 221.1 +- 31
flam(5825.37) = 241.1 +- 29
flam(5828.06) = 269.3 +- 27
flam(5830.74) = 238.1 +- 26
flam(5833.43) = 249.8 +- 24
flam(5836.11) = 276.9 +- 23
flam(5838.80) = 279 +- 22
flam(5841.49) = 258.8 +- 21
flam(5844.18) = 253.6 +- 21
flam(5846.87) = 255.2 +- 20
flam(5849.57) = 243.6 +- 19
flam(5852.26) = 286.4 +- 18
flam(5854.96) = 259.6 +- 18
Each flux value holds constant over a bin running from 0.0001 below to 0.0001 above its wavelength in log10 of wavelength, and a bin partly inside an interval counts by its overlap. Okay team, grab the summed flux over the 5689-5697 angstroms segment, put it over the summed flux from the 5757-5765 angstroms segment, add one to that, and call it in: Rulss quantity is 2.00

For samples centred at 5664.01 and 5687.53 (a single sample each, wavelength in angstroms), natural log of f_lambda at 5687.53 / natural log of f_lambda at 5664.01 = 1.01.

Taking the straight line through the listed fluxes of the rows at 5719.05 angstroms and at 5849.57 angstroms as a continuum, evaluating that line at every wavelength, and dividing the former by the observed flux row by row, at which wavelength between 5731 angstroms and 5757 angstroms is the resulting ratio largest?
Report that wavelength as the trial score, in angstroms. 5756.04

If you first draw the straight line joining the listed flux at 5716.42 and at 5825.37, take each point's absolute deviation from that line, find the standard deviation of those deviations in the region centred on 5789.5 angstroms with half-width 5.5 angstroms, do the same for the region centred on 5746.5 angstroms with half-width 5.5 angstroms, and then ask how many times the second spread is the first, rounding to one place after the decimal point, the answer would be 0.5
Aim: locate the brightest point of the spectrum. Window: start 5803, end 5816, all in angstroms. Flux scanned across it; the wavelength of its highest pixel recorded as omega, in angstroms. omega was 5814.65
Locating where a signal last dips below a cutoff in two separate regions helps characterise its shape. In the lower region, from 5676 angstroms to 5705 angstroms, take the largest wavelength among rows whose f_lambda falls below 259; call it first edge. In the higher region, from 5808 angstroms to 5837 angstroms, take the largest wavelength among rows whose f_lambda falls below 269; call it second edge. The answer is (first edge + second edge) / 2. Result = 5765.7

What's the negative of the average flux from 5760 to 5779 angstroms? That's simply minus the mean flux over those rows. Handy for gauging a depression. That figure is -265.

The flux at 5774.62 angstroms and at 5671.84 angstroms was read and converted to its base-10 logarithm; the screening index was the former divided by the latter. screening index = 0.99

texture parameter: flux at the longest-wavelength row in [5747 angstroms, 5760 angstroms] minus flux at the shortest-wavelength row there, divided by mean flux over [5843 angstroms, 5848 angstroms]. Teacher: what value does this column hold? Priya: -0.017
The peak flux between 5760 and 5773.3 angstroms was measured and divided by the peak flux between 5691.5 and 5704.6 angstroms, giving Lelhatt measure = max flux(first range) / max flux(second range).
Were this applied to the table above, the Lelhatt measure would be 1.01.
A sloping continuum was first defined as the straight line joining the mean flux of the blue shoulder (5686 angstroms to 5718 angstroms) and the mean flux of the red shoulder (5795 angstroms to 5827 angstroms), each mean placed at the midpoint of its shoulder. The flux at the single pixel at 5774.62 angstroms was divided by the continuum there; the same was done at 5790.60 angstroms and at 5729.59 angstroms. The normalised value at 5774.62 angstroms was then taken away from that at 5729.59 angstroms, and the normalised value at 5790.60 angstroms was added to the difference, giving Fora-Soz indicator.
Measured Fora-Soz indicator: 0.94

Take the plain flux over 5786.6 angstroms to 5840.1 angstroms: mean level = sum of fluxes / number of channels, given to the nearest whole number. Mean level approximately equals 259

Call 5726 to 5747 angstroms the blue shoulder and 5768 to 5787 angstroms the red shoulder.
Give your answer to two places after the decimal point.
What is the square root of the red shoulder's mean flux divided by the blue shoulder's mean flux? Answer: 1.01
